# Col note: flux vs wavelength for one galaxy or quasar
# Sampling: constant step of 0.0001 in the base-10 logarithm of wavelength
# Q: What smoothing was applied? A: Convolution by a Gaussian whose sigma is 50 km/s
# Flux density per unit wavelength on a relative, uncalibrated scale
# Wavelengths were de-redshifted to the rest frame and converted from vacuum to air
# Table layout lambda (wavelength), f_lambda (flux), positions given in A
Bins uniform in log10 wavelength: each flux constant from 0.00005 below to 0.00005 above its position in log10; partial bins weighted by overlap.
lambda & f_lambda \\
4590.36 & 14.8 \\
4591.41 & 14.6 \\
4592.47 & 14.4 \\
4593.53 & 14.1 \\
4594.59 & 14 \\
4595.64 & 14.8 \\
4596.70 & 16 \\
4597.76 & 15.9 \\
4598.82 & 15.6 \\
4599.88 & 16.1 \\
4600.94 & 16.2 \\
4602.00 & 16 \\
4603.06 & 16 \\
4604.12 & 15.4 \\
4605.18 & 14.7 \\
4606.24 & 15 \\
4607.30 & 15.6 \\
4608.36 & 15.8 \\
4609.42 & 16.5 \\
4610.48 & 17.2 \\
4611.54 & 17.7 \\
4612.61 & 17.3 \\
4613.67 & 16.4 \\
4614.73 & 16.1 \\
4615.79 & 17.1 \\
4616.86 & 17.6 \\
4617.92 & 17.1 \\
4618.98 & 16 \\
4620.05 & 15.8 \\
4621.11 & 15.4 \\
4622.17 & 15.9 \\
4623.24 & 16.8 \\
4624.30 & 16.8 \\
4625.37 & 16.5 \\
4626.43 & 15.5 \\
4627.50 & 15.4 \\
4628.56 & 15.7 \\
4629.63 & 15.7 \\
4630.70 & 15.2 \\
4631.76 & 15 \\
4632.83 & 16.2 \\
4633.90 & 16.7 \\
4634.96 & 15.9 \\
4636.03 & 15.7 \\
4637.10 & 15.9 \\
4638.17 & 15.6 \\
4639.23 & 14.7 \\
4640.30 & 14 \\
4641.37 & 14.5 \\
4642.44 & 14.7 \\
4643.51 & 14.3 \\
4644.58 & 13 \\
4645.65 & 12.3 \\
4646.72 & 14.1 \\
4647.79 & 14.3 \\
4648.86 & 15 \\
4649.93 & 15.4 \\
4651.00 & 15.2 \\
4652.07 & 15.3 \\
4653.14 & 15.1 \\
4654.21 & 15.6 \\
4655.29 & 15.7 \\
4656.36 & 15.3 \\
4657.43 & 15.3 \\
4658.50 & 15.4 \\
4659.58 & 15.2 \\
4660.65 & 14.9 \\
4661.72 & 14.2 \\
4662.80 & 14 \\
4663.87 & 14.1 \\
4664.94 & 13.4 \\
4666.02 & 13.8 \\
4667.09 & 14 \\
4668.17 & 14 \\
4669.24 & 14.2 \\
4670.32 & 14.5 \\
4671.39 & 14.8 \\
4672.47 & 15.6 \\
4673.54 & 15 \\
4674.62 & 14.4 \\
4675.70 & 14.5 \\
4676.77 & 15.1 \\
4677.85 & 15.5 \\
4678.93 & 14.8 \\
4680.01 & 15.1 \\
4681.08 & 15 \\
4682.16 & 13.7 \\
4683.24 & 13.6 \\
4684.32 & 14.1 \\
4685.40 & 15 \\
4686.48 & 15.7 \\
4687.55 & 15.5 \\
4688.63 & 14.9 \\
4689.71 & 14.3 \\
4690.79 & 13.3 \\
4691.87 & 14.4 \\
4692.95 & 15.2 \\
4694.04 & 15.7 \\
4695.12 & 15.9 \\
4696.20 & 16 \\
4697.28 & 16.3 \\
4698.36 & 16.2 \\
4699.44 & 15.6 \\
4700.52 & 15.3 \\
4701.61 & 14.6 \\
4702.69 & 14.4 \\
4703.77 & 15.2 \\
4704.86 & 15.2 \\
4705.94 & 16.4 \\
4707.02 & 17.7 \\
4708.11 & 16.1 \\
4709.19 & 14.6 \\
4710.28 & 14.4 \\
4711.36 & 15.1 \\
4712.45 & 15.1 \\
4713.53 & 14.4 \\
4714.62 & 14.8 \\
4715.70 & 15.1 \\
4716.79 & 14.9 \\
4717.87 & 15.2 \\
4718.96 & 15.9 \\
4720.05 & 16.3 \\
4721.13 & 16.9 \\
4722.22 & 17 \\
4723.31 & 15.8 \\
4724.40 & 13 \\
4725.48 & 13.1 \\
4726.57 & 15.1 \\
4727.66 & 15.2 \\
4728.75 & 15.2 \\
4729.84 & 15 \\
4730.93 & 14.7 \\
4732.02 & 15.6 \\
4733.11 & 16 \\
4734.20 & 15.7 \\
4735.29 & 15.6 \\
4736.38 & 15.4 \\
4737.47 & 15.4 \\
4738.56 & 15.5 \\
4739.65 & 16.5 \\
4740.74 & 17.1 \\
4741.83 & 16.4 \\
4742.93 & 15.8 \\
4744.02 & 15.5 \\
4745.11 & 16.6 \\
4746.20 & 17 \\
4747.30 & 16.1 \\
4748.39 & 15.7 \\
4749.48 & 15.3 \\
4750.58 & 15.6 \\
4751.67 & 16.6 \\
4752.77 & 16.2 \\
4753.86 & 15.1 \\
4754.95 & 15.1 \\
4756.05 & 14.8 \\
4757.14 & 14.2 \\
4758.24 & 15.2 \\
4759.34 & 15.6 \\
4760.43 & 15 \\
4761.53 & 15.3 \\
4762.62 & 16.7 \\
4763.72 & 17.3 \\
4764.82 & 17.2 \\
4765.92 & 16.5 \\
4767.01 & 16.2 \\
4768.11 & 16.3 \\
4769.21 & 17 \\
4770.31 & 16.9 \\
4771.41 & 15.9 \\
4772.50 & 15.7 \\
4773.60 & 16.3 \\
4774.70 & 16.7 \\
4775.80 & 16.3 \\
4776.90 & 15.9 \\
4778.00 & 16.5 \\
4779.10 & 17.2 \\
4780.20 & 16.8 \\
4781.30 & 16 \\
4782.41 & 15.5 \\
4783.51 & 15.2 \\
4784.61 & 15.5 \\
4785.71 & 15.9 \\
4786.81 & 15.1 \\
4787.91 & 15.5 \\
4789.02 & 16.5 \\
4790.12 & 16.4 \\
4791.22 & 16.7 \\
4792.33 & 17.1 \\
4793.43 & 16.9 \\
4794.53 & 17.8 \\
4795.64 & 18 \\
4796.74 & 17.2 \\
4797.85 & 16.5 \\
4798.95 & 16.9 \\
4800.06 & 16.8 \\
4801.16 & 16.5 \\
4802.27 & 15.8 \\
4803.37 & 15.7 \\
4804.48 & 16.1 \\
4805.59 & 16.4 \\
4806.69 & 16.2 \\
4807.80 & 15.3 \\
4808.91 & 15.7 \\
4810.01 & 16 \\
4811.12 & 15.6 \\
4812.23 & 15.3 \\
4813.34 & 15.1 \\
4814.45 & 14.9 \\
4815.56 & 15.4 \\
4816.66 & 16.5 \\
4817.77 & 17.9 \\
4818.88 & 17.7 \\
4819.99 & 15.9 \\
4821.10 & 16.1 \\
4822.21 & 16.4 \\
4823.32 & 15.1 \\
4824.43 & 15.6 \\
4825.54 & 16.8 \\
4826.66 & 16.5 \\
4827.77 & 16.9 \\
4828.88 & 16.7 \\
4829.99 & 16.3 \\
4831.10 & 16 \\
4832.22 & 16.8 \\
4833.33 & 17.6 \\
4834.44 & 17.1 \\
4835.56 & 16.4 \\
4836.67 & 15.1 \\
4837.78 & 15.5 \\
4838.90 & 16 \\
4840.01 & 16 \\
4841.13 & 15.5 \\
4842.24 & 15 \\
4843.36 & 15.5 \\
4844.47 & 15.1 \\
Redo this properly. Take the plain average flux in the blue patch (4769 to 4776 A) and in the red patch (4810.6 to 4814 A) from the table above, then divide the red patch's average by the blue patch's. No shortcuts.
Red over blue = 0.93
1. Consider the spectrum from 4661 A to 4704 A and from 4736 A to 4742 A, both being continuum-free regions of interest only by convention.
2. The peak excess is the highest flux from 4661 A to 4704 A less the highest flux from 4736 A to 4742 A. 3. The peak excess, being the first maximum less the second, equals -0.80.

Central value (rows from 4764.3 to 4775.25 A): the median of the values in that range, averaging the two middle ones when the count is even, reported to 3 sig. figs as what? 16.4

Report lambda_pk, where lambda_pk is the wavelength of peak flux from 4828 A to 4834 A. 4833.33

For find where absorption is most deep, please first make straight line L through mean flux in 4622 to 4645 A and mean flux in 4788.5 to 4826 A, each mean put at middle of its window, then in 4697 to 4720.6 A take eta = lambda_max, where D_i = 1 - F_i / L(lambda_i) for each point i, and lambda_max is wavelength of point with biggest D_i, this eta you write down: 4713.53 A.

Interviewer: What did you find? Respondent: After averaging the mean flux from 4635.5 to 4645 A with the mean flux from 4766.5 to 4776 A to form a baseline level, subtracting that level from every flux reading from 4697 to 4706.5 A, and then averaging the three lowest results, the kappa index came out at -0.81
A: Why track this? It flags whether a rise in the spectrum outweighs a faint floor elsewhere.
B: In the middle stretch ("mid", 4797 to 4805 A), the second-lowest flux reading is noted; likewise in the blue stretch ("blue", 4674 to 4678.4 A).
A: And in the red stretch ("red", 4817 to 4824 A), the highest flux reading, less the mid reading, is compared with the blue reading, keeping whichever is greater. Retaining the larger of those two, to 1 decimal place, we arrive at 14.5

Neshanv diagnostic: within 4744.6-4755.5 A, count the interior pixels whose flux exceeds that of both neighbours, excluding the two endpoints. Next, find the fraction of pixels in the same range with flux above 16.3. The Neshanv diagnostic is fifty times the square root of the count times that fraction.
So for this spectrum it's 39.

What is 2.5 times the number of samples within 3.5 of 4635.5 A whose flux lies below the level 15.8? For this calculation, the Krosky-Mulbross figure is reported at 5.0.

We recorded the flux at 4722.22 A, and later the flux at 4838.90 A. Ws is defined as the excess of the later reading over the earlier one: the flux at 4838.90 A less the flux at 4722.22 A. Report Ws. -1.0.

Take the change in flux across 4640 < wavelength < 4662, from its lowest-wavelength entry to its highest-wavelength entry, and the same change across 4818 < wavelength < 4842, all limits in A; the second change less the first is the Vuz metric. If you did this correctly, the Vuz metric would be -2.4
